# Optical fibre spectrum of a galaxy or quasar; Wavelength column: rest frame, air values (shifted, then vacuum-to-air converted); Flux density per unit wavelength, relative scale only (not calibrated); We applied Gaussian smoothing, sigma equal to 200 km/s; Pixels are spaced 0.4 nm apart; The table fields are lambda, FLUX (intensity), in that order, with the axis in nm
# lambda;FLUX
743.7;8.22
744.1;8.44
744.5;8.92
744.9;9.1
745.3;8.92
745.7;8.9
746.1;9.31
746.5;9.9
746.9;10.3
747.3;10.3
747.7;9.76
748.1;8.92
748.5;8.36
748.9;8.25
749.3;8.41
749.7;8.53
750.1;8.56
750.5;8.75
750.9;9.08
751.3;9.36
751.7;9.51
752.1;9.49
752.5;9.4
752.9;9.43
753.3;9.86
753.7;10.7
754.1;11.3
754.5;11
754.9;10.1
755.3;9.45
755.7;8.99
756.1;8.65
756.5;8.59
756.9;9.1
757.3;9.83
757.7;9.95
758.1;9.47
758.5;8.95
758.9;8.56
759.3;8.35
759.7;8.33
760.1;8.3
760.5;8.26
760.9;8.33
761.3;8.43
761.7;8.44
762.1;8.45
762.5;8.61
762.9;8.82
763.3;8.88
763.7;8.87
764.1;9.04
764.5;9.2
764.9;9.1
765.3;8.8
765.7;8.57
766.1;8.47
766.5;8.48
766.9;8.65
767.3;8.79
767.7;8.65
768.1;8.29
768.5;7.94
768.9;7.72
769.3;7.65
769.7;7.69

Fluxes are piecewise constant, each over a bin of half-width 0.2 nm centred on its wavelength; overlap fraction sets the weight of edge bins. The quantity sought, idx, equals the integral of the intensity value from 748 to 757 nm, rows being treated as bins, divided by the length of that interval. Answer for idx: 9.3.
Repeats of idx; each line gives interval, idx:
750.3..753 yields 9.3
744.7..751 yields 9.1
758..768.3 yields 8.6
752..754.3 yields 10.1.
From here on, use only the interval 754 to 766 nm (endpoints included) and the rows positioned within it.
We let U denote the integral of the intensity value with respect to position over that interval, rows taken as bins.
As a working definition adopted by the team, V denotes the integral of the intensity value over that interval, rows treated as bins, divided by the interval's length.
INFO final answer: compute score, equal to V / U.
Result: 0.083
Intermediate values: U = 108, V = 9.00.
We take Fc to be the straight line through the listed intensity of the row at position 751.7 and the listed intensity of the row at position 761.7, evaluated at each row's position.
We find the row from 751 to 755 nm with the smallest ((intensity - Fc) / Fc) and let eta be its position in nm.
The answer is 751.3 nm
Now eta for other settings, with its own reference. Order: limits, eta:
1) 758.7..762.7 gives 759.3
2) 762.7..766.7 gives 762.9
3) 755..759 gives 756.5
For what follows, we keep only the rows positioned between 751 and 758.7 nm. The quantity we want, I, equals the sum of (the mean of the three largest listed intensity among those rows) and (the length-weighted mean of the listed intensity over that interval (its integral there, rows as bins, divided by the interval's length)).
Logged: 20.6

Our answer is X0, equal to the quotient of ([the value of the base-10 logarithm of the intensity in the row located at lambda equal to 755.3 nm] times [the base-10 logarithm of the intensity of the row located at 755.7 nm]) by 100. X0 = 0.0093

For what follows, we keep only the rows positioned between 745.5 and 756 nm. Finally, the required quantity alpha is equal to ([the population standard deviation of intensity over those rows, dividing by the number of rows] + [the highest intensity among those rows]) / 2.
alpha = 6.05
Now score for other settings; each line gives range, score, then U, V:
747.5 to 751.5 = 0.250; 35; 8.80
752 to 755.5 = 0.286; 35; 10.10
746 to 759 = 0.077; 122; 9.40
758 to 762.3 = 0.233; 37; 8.51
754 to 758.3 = 0.233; 41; 9.64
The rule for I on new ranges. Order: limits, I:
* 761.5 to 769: 17.7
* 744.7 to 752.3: 19.3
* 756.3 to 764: 18.5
